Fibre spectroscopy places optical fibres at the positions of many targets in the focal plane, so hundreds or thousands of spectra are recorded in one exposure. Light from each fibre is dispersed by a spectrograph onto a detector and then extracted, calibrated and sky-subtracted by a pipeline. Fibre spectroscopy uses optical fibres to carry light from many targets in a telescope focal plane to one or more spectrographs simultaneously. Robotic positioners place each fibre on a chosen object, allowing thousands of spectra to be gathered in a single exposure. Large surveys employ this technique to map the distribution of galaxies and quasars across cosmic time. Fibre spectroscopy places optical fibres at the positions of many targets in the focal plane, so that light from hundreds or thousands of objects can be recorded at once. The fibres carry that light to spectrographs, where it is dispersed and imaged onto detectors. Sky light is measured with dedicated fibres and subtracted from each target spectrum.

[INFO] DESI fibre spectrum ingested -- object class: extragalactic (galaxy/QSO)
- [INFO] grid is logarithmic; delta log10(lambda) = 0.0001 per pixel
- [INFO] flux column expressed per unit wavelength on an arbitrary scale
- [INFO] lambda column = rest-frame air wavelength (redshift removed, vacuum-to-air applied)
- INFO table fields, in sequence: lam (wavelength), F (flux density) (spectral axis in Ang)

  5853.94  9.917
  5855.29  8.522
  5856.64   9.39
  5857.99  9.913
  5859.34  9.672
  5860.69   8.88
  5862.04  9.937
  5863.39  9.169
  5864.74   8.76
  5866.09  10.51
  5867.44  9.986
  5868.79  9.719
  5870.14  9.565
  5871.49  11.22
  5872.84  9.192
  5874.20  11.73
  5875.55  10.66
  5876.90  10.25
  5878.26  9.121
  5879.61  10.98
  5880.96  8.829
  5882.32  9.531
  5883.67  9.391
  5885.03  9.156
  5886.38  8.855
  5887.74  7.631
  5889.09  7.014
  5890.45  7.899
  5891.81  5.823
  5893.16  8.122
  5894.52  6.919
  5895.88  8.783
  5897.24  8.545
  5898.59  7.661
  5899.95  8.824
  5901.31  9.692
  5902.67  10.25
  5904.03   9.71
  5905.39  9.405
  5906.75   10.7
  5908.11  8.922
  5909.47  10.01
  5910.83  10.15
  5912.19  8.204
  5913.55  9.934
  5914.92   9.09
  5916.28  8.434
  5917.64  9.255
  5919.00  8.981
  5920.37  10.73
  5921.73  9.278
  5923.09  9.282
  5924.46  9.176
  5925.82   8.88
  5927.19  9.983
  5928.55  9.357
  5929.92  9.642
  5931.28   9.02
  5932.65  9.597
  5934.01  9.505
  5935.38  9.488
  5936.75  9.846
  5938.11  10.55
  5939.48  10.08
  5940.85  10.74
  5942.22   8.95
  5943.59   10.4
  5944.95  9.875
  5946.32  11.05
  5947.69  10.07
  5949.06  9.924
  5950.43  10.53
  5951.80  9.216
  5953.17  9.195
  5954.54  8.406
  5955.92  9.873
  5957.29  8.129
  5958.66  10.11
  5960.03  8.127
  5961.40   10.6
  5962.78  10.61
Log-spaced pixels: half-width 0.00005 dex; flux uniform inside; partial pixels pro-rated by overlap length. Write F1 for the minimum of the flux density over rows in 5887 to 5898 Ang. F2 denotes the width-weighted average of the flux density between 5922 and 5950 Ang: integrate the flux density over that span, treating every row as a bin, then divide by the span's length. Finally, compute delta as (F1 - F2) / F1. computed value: -0.7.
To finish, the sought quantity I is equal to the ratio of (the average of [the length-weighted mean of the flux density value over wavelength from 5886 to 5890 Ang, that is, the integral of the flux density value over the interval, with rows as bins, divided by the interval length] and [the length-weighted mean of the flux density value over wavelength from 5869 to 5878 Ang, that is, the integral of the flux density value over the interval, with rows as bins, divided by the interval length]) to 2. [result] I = 4.52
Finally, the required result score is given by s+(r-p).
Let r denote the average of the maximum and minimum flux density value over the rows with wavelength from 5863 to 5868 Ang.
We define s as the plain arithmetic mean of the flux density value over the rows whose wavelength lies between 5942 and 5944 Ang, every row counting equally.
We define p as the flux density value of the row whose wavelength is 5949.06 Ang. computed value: 9.4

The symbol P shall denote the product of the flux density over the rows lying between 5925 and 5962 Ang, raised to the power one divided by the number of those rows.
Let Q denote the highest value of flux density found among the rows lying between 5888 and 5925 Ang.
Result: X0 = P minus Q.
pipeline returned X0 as -1.1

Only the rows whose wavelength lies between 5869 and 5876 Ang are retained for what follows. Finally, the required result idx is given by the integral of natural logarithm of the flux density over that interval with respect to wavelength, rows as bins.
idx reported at 16.4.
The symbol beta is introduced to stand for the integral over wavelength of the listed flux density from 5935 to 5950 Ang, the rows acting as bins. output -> 152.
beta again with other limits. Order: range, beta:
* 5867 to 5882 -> 152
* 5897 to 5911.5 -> 137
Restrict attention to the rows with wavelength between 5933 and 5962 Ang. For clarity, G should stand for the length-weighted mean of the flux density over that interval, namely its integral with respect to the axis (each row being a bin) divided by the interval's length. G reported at 9.7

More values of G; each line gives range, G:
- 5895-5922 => 9.3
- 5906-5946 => 9.6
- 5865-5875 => 10.2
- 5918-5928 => 9.5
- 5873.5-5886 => 9.9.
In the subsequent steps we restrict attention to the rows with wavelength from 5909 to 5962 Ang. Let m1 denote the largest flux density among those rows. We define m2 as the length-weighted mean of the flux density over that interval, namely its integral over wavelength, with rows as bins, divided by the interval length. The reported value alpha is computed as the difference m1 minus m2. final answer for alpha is 1.5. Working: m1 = 11.05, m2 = 9.6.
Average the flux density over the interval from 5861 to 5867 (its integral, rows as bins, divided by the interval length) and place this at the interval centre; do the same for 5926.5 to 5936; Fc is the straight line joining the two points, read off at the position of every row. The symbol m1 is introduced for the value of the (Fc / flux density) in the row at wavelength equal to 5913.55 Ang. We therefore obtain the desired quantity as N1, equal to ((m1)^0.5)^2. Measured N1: 0.96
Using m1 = 0.96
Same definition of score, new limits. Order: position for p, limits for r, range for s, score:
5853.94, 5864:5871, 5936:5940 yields 9.9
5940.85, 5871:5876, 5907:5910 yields 9.2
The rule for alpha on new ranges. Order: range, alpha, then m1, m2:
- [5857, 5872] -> 1.5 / 11.22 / 9.7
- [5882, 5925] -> 1.8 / 10.73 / 8.9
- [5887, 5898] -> 1.2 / 8.783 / 7.6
